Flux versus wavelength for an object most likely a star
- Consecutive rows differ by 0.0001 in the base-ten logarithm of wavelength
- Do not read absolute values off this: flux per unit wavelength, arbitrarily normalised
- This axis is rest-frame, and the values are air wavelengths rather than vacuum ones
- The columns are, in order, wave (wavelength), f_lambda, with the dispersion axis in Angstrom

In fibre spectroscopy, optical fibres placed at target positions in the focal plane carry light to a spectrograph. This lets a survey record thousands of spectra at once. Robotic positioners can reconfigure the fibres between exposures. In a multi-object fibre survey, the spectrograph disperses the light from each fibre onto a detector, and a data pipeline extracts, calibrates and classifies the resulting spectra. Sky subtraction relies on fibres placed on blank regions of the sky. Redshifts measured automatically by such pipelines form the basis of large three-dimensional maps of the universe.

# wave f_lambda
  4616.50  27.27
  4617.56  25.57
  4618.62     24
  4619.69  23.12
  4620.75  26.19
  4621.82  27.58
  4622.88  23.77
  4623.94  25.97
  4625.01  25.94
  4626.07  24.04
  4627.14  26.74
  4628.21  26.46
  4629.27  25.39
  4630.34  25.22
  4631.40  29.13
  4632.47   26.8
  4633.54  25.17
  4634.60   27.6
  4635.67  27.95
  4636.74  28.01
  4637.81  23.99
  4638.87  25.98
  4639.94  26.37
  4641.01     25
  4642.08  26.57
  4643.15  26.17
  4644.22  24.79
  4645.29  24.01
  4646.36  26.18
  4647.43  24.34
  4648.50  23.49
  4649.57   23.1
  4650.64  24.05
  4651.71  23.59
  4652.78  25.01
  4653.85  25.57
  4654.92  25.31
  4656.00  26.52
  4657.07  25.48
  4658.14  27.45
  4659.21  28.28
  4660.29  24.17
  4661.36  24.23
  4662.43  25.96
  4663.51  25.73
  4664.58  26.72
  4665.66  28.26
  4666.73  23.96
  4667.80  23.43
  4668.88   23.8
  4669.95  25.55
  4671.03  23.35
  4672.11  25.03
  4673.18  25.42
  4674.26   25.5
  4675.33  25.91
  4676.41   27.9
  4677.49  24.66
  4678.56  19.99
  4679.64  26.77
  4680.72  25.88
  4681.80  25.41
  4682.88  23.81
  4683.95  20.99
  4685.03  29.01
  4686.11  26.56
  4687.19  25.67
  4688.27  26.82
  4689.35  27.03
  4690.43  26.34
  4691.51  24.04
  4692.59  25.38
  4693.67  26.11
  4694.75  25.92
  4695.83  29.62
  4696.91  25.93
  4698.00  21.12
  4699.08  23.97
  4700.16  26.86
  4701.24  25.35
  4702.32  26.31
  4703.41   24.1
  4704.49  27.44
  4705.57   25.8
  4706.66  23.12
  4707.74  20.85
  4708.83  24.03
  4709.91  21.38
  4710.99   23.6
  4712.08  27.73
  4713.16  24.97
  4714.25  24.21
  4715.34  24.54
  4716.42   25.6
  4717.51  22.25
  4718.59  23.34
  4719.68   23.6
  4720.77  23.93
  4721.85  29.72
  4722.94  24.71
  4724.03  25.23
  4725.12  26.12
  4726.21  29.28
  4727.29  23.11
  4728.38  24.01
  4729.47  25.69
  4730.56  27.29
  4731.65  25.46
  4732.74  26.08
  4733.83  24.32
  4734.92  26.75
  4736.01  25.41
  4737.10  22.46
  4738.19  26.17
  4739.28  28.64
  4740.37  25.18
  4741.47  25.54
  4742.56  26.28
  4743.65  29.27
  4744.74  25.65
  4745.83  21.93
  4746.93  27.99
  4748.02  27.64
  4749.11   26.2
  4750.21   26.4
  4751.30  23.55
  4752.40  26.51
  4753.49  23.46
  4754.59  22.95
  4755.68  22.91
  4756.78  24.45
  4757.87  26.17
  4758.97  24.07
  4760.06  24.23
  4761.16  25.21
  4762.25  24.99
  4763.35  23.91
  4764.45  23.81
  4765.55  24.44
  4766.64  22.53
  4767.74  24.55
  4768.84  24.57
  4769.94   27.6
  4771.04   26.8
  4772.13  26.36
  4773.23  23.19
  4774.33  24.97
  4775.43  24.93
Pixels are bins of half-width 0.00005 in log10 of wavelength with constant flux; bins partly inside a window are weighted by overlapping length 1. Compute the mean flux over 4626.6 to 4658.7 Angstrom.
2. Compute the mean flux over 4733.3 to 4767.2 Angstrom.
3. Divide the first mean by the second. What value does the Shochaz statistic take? 1.02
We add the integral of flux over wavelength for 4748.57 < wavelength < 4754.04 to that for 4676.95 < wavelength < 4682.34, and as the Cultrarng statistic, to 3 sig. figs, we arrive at 270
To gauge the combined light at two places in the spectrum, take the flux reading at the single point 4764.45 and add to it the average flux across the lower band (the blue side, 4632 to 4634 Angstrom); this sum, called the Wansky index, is 49.8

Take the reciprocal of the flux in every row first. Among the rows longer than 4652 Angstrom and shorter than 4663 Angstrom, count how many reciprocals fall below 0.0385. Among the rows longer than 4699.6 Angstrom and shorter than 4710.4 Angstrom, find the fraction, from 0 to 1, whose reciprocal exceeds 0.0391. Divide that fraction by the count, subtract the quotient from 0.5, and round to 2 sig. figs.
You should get 0.30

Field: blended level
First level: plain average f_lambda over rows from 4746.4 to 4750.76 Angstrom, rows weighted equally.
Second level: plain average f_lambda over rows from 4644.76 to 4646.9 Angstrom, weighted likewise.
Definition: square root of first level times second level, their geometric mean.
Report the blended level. 26.1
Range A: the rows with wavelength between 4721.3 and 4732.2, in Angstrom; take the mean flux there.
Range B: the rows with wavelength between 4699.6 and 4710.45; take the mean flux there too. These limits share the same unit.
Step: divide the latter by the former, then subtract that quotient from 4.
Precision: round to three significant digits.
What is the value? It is 3.06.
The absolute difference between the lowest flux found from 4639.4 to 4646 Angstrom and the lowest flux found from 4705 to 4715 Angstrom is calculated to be 3.2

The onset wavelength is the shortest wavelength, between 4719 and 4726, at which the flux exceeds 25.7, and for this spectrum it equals 4721.85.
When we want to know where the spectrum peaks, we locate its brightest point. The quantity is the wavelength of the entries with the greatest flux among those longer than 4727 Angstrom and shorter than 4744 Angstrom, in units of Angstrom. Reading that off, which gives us 4743.65 Angstrom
